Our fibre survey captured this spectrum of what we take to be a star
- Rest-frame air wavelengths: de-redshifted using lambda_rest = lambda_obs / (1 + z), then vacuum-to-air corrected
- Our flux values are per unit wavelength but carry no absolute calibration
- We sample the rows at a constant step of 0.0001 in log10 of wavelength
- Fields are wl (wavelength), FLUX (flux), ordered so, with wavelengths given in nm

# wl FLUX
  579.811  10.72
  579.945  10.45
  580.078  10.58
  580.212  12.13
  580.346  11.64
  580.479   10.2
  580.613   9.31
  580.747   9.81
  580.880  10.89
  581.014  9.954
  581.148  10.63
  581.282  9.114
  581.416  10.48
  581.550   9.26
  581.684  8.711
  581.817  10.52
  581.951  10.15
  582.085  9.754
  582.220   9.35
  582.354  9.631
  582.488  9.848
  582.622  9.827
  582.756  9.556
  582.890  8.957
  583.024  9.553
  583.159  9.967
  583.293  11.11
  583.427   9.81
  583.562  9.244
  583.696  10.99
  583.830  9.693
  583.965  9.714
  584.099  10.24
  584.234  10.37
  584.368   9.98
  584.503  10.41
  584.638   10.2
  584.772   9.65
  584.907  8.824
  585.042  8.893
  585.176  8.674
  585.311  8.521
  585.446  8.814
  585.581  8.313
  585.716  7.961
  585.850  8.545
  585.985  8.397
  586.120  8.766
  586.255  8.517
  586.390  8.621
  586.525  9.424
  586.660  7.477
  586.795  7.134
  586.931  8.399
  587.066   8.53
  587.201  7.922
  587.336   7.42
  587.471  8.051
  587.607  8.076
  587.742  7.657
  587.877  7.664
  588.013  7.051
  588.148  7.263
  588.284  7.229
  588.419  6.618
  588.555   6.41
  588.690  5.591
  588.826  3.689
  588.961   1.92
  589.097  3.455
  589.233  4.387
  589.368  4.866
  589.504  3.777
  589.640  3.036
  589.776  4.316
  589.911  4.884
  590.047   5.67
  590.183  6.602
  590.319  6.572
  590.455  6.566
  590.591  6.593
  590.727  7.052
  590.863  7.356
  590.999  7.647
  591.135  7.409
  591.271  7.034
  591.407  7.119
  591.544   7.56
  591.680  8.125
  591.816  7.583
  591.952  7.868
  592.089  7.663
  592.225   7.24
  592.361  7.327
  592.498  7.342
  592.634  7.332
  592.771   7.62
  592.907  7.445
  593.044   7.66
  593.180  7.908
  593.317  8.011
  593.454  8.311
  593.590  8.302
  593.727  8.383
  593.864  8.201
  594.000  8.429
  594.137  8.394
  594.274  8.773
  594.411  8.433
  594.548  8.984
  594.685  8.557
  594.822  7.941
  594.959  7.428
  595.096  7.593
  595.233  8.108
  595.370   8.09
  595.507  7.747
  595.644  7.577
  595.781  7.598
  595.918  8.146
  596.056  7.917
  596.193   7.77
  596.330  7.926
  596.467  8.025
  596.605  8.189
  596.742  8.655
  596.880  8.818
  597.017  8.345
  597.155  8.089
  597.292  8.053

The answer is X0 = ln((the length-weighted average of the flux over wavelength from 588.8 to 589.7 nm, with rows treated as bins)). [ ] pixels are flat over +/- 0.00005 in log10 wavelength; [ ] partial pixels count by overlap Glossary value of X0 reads 1.28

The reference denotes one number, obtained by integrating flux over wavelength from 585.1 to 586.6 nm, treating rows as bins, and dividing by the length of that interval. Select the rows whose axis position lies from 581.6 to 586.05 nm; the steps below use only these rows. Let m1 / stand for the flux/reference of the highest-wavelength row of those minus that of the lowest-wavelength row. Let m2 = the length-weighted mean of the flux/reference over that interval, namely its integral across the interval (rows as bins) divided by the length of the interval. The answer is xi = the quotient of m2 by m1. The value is -30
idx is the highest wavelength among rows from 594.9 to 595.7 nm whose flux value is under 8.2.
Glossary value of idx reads 595.644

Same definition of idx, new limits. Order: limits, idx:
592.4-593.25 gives 593.180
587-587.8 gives 587.742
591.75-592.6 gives 592.498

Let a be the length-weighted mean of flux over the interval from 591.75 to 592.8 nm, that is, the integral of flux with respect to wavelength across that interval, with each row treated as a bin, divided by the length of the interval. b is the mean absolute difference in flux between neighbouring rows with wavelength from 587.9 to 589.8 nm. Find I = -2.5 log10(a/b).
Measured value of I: -2.3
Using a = 7.5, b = 0.9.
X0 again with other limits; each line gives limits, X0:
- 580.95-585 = 2.29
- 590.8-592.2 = 2.02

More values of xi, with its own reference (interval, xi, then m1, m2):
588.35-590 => -3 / -0.20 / 0.52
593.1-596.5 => 69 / 0.01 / 0.94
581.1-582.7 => -12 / -0.09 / 1.14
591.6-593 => -11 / -0.08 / 0.88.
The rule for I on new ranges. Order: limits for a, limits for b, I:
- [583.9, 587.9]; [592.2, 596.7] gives -3.9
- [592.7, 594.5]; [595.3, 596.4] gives -3.9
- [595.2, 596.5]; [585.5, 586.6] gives -3.3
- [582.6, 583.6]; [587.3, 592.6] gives -3.2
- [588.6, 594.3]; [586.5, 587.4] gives -2.3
